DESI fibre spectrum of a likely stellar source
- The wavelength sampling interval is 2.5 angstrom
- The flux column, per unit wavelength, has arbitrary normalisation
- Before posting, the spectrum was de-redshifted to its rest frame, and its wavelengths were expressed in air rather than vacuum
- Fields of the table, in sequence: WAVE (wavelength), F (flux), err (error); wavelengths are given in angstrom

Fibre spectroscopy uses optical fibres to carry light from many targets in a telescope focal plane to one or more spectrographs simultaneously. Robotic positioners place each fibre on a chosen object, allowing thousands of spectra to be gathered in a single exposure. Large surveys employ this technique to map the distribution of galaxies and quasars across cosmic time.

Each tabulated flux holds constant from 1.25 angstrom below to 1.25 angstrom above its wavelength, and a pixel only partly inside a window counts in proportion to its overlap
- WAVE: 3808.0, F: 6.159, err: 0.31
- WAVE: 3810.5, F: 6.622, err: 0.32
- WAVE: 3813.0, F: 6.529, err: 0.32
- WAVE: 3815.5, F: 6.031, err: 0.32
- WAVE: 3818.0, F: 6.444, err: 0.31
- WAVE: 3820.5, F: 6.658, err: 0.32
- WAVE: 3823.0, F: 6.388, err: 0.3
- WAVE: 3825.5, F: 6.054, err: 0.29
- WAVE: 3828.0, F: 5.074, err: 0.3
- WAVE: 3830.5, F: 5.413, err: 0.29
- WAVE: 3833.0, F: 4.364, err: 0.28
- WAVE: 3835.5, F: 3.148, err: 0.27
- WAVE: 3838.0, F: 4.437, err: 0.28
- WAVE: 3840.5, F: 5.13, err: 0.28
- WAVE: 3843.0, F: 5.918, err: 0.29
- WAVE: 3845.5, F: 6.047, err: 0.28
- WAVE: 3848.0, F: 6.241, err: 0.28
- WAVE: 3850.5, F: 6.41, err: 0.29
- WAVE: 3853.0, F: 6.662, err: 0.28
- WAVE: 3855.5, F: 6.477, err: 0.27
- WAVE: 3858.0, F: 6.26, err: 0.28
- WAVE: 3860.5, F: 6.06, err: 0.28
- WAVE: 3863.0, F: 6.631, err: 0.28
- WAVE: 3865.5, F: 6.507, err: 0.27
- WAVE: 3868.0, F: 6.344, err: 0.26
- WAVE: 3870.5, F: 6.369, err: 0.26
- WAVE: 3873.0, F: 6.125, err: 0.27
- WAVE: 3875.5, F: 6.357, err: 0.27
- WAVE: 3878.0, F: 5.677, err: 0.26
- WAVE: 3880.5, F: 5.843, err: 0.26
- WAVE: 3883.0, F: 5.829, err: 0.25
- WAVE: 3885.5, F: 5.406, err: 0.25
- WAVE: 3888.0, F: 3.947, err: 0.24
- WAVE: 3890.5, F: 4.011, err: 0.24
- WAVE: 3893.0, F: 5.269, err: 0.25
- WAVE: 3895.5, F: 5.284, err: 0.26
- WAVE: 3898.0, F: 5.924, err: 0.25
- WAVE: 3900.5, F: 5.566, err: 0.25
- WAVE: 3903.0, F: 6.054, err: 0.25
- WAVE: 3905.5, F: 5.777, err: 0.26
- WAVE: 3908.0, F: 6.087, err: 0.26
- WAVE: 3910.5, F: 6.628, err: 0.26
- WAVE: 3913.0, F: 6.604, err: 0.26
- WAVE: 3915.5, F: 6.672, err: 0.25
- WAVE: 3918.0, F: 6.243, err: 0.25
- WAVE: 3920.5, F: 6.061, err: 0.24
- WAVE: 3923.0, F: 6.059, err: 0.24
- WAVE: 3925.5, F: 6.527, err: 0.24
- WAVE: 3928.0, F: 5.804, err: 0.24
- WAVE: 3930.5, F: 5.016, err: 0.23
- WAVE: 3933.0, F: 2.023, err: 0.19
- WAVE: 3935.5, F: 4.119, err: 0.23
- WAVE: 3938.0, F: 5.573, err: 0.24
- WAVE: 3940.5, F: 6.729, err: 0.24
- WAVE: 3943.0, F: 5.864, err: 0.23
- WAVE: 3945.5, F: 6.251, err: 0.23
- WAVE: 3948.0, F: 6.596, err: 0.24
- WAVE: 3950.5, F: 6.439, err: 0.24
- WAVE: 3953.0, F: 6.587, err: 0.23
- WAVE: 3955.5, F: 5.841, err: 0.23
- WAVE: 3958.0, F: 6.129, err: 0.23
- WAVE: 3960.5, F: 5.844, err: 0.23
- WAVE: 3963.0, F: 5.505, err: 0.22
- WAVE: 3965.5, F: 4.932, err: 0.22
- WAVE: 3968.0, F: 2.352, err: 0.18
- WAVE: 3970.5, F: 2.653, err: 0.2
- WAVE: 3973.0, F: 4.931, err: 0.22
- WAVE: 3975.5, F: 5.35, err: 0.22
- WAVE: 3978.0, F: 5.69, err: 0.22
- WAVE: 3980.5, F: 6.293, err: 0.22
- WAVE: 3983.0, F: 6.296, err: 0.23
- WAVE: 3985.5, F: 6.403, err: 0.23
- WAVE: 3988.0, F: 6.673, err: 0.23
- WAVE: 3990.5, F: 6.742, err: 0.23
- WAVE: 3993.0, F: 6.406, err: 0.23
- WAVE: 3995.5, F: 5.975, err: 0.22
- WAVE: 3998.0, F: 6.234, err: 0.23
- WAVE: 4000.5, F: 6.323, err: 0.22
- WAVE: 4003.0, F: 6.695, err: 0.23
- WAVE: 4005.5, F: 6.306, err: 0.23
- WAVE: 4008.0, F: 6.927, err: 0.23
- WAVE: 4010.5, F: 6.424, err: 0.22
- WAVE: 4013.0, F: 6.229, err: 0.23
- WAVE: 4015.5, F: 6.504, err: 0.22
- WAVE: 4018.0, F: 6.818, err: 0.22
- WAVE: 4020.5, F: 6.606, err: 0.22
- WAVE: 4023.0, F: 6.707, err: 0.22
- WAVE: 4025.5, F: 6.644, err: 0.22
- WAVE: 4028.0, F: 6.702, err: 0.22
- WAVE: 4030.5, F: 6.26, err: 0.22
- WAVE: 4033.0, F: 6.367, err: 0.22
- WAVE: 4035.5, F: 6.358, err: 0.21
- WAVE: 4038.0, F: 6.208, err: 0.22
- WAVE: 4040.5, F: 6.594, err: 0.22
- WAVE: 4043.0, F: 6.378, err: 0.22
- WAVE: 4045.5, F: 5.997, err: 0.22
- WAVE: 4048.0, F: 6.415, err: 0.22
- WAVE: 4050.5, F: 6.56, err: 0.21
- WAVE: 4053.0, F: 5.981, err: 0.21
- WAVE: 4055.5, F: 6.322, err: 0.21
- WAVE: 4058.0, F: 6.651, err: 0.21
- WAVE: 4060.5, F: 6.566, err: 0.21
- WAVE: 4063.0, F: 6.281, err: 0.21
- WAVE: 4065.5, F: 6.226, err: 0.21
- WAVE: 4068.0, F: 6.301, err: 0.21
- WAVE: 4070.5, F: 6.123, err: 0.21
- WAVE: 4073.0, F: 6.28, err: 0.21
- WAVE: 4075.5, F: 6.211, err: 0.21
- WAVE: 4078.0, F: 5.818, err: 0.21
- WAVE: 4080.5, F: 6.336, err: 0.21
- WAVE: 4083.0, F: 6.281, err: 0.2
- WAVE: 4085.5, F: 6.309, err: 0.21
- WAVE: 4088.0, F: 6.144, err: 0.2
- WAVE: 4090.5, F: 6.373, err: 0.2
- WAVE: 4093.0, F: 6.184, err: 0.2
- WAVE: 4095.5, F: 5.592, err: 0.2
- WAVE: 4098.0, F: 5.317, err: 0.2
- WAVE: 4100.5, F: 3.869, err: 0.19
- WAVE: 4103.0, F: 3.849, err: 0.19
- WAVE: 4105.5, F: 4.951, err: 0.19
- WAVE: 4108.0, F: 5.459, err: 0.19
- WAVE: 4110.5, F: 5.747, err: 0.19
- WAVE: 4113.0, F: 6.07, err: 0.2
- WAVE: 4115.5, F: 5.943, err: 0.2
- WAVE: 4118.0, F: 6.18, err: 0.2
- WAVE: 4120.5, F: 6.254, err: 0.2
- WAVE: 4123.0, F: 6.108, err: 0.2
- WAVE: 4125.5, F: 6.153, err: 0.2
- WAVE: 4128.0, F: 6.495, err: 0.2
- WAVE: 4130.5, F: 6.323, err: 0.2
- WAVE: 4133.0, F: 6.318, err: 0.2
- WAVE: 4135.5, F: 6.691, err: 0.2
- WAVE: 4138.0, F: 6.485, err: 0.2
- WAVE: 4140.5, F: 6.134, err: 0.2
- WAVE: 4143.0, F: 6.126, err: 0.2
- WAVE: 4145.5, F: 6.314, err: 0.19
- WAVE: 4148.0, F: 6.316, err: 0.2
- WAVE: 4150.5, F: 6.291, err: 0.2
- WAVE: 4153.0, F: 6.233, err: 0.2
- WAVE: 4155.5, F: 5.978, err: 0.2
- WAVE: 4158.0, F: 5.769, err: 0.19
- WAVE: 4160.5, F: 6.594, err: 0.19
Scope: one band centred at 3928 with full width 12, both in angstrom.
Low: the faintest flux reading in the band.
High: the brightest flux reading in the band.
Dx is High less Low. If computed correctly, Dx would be 4.5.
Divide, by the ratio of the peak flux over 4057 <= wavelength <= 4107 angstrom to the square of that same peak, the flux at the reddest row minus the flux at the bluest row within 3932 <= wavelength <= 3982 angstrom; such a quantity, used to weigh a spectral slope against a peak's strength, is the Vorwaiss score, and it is 28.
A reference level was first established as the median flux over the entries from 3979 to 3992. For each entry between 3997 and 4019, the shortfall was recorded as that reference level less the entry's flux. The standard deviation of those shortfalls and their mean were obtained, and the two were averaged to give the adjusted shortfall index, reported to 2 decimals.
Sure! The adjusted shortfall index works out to 0.08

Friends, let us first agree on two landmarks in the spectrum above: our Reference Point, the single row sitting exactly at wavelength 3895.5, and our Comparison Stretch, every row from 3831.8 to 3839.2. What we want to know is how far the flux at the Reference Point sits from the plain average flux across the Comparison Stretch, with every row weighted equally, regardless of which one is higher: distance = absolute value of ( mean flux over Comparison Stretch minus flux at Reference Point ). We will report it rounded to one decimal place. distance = 1.3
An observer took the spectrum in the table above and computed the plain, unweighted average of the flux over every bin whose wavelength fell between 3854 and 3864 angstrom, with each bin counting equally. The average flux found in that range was 6.4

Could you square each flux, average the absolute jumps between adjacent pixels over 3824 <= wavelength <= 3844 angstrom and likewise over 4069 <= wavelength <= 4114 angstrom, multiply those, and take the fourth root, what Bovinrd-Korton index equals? 2.4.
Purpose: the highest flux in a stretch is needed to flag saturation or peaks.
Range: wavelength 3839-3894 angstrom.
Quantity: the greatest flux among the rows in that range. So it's 6.662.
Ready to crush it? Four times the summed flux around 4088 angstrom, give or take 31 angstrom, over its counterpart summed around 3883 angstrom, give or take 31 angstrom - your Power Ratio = 3.98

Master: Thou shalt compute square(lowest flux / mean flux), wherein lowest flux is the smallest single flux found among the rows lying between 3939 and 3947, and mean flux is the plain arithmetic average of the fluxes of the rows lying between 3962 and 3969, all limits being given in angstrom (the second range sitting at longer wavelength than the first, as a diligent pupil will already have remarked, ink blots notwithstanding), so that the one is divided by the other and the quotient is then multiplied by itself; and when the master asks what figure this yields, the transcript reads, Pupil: 1.9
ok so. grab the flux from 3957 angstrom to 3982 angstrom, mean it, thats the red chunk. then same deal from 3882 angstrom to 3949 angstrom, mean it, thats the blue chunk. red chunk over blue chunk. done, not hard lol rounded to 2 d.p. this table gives 0.88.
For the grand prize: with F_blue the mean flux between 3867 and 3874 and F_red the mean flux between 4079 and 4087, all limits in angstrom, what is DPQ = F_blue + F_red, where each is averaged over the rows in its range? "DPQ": 12.6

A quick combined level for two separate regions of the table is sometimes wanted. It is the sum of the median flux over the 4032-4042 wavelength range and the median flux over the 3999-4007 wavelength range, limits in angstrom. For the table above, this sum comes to 12.69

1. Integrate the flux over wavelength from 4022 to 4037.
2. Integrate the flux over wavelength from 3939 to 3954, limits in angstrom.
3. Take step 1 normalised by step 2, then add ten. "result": 11.0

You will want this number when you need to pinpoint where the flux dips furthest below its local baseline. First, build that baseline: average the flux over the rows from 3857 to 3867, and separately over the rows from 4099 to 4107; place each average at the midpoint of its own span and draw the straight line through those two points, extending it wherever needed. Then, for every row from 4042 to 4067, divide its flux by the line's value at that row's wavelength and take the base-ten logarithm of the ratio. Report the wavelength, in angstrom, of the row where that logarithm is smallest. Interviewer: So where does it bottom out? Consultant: 4045.5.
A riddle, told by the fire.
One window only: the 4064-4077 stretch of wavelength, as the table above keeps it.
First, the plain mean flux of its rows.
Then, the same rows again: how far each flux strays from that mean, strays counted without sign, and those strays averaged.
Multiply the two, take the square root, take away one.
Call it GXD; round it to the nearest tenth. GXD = -0.4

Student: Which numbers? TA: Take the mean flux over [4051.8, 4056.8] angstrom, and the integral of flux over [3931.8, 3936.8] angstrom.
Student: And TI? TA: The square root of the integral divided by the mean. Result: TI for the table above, 1.6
